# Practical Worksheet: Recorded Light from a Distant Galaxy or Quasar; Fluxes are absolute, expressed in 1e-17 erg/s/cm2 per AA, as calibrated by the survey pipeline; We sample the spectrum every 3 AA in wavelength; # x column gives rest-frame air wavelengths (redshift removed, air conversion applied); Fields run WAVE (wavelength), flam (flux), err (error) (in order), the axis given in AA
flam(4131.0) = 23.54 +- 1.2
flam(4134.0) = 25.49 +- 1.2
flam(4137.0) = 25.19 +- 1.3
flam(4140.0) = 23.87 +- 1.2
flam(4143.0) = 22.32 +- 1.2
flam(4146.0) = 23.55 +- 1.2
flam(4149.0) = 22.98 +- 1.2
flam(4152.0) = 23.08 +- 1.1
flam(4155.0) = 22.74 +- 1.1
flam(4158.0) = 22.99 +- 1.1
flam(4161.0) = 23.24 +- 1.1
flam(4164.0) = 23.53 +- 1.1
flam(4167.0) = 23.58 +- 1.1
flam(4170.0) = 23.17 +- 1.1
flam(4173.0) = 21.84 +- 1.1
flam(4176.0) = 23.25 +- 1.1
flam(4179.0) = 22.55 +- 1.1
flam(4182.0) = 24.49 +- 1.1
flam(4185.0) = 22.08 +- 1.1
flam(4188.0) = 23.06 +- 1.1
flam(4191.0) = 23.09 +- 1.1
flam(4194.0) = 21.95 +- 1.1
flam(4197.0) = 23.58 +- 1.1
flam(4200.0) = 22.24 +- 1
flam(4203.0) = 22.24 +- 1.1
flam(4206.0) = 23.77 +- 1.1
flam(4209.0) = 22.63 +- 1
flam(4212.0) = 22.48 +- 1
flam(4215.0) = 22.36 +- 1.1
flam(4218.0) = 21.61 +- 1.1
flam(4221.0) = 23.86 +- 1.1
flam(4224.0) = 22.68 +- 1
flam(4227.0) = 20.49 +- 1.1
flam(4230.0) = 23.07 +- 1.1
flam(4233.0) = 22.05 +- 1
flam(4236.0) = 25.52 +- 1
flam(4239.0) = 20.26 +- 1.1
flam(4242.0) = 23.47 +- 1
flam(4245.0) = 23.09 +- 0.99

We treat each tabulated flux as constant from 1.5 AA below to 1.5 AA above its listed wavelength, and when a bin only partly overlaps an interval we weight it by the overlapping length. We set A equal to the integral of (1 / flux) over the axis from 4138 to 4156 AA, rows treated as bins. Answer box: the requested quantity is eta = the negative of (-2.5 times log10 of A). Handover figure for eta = -0.273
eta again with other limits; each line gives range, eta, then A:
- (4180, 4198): -0.265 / 0.783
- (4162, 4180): -0.266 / 0.783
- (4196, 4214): -0.255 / 0.790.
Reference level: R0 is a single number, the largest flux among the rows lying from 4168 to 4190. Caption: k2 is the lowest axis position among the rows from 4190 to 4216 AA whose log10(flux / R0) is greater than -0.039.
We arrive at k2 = 4191.0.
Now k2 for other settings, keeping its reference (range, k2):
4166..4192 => 4167.0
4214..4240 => 4221.0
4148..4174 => 4149.0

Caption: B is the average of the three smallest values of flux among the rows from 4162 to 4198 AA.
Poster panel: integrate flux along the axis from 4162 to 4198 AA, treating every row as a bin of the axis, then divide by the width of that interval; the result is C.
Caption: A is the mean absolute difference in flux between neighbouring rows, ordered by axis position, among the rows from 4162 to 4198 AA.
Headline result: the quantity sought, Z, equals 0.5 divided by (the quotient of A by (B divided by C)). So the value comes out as 0.44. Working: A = 1.1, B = 21.96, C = 23.0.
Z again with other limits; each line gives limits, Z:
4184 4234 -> 0.42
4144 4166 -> 1.65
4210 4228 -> 0.37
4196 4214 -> 0.59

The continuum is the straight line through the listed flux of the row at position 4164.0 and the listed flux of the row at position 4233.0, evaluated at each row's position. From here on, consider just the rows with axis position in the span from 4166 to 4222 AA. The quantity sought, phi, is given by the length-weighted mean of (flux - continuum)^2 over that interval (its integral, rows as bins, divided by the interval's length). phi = 0.61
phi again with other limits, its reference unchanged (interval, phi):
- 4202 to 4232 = 0.84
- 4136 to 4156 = 0.89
